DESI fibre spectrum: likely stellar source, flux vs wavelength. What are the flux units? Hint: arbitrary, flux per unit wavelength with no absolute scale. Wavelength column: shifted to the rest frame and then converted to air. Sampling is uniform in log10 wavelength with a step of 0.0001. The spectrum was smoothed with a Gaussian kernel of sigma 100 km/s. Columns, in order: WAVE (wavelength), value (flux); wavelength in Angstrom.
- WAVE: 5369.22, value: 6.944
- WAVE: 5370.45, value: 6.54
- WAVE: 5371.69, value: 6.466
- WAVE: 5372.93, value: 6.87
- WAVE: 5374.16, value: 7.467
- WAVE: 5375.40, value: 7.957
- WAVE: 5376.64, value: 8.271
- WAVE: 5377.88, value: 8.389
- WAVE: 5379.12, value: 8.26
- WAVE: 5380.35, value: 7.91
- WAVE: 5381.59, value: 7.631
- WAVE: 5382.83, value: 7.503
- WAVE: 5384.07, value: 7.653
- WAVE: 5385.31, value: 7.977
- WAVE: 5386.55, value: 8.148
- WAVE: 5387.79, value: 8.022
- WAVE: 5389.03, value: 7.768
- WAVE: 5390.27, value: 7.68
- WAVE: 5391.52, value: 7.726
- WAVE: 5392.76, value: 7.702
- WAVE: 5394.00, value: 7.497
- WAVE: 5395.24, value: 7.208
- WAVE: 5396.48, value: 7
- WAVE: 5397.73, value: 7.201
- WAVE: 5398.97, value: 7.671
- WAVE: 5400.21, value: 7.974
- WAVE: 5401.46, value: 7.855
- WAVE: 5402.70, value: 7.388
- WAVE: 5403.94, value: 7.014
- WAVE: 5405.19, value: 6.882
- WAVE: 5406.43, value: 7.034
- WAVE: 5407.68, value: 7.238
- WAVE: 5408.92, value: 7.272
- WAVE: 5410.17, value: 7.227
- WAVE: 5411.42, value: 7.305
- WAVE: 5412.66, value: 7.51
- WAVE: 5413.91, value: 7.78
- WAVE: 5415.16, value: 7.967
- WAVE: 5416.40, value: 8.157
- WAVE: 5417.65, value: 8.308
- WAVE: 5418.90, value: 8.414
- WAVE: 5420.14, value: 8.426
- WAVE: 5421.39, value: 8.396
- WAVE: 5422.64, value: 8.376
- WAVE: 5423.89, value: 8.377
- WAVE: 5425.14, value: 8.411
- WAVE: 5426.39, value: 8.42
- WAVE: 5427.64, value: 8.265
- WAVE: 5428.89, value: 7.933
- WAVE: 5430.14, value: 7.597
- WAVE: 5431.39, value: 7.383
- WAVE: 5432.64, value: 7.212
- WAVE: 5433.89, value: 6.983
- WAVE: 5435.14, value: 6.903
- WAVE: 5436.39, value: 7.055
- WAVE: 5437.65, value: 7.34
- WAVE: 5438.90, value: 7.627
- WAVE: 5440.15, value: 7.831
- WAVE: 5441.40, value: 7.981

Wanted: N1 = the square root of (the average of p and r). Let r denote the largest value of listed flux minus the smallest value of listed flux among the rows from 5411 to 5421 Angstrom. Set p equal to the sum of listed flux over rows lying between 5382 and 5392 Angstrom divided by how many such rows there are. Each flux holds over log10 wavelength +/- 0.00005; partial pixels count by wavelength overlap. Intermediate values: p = 7.8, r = 1.1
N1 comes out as 2.11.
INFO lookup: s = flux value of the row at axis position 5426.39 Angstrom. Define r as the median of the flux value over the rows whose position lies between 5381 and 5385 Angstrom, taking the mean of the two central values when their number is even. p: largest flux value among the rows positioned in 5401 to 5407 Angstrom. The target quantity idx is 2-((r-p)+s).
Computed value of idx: -6.2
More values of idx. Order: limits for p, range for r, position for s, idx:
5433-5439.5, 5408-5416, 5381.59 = -5.4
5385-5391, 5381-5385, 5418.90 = -5.9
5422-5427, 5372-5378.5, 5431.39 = -4.9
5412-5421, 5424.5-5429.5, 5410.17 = -5.1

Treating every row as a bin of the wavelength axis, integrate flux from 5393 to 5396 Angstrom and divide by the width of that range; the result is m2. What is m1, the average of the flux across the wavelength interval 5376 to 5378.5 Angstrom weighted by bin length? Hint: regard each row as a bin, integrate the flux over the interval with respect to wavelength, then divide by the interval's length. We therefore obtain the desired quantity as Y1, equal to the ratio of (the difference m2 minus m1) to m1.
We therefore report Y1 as -0.11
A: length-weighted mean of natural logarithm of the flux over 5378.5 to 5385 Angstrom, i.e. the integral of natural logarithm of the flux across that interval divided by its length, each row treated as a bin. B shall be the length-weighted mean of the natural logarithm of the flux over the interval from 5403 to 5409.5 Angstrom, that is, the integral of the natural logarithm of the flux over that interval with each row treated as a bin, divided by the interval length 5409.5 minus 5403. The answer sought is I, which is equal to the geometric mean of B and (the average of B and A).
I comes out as 1.98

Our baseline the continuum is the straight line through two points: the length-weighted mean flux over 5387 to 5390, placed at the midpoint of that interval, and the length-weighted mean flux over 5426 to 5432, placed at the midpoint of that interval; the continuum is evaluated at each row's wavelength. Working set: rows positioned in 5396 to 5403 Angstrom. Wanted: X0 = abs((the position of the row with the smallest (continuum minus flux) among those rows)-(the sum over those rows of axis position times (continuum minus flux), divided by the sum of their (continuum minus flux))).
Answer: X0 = 1.8 Angstrom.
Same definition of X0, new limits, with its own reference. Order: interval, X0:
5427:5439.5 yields 7.5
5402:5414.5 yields 6.6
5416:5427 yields 1.6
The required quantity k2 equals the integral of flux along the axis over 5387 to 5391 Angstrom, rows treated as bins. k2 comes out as 31.3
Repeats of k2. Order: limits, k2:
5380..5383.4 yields 26.1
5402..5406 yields 28.5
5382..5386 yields 30.8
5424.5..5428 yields 29.3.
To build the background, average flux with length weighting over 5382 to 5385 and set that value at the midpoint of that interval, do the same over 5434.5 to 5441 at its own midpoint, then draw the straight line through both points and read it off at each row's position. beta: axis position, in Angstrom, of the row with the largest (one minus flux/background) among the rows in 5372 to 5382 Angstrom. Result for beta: 5372.93 Angstrom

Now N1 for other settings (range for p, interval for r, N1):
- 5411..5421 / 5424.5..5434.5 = 2.17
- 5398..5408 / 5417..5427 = 1.94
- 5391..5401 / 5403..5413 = 2.02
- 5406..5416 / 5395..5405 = 2.05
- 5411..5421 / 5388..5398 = 2.09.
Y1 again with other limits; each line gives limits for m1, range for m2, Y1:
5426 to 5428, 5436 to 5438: -0.14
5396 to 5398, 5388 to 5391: 0.10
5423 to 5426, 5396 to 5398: -0.16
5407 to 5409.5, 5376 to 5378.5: 0.15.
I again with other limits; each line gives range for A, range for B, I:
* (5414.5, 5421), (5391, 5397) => 2.03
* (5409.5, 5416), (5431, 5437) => 1.98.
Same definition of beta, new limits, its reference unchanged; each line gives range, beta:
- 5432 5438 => 5435.14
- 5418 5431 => 5430.14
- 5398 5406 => 5405.19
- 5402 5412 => 5405.19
